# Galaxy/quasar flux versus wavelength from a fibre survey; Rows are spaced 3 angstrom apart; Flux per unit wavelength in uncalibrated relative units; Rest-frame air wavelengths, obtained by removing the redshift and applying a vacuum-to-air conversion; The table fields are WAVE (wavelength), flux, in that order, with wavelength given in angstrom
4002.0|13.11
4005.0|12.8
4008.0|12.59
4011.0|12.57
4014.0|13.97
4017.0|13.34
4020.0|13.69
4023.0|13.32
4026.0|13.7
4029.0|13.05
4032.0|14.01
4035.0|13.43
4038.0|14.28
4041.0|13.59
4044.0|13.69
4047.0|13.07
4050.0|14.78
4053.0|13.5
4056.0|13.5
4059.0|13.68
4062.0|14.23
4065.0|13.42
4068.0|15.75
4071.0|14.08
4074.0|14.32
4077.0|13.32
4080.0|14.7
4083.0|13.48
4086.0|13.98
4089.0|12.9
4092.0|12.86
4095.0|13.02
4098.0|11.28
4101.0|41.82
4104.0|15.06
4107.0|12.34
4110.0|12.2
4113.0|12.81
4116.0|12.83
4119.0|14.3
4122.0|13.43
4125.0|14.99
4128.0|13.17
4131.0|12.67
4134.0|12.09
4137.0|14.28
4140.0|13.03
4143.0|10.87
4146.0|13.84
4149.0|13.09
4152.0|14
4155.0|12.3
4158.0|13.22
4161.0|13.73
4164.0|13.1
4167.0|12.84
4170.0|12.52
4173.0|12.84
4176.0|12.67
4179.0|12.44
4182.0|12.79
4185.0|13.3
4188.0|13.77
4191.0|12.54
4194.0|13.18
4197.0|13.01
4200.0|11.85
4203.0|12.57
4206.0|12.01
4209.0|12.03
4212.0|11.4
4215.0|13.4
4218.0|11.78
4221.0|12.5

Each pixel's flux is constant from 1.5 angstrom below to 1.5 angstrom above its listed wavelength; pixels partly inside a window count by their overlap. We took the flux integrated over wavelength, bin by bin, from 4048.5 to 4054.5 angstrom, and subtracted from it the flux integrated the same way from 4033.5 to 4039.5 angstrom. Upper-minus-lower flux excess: 2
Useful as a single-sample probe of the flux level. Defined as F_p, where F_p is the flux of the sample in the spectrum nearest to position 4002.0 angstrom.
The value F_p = 13.11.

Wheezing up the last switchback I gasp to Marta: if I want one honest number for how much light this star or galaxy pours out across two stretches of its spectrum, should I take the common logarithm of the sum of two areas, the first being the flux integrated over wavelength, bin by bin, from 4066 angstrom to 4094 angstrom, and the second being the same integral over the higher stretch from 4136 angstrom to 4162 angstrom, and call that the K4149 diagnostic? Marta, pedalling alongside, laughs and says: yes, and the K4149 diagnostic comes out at 2.86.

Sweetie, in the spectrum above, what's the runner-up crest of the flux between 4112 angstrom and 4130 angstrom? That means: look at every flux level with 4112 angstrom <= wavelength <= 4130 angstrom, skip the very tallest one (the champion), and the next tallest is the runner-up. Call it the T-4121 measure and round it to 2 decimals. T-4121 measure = 14.30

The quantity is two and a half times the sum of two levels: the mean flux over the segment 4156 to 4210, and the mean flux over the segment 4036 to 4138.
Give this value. 68.0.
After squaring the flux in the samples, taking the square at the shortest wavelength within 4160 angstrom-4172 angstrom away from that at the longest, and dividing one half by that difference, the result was -0.016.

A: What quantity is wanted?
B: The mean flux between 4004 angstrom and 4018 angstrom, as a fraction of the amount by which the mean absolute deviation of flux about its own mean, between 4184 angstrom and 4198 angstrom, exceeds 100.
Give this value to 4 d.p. -0.1309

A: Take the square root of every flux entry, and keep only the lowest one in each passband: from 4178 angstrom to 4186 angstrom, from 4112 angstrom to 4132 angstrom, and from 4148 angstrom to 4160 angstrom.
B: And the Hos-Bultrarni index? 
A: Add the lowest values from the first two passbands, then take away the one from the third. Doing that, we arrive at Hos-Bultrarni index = 3.58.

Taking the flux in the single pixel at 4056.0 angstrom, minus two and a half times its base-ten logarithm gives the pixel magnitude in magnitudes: -2.83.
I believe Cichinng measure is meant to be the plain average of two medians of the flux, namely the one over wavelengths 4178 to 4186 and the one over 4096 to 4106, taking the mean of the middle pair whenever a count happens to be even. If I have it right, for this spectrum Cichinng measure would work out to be 13.9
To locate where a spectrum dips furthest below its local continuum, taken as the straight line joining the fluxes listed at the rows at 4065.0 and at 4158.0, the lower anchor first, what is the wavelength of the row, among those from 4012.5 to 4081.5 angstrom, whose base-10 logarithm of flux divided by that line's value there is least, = 4029.0 angstrom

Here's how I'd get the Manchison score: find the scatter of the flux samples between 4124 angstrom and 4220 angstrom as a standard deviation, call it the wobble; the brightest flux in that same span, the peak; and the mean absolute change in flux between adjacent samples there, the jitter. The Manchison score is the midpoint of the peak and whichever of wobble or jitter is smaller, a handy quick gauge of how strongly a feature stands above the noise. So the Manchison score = 7.9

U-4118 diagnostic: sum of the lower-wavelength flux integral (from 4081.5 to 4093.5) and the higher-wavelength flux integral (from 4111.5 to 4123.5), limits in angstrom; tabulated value 320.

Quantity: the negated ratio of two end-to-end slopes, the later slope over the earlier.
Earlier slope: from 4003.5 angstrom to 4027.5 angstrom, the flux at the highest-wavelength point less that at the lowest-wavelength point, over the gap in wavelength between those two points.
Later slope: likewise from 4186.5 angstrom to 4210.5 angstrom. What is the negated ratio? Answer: 1.9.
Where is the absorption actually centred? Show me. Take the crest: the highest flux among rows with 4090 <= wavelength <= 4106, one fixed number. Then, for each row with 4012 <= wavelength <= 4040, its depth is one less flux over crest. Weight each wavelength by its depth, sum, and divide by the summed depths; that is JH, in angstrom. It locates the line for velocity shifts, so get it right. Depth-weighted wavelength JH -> 4026.0 angstrom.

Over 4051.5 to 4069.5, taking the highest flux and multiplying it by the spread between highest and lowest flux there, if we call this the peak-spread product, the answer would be 37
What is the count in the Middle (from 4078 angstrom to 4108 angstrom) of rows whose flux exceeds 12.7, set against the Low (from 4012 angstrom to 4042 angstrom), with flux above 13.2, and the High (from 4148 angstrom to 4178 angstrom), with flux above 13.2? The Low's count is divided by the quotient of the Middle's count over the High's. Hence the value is 3.4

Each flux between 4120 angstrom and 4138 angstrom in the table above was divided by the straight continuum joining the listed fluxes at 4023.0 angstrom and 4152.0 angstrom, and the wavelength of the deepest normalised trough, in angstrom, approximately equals 4134.0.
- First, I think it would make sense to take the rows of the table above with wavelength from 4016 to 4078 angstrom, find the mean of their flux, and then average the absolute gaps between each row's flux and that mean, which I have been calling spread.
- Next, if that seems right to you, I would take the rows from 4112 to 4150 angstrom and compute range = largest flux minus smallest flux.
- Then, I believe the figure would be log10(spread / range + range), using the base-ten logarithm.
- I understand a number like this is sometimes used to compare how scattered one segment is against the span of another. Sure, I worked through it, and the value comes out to 0.63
